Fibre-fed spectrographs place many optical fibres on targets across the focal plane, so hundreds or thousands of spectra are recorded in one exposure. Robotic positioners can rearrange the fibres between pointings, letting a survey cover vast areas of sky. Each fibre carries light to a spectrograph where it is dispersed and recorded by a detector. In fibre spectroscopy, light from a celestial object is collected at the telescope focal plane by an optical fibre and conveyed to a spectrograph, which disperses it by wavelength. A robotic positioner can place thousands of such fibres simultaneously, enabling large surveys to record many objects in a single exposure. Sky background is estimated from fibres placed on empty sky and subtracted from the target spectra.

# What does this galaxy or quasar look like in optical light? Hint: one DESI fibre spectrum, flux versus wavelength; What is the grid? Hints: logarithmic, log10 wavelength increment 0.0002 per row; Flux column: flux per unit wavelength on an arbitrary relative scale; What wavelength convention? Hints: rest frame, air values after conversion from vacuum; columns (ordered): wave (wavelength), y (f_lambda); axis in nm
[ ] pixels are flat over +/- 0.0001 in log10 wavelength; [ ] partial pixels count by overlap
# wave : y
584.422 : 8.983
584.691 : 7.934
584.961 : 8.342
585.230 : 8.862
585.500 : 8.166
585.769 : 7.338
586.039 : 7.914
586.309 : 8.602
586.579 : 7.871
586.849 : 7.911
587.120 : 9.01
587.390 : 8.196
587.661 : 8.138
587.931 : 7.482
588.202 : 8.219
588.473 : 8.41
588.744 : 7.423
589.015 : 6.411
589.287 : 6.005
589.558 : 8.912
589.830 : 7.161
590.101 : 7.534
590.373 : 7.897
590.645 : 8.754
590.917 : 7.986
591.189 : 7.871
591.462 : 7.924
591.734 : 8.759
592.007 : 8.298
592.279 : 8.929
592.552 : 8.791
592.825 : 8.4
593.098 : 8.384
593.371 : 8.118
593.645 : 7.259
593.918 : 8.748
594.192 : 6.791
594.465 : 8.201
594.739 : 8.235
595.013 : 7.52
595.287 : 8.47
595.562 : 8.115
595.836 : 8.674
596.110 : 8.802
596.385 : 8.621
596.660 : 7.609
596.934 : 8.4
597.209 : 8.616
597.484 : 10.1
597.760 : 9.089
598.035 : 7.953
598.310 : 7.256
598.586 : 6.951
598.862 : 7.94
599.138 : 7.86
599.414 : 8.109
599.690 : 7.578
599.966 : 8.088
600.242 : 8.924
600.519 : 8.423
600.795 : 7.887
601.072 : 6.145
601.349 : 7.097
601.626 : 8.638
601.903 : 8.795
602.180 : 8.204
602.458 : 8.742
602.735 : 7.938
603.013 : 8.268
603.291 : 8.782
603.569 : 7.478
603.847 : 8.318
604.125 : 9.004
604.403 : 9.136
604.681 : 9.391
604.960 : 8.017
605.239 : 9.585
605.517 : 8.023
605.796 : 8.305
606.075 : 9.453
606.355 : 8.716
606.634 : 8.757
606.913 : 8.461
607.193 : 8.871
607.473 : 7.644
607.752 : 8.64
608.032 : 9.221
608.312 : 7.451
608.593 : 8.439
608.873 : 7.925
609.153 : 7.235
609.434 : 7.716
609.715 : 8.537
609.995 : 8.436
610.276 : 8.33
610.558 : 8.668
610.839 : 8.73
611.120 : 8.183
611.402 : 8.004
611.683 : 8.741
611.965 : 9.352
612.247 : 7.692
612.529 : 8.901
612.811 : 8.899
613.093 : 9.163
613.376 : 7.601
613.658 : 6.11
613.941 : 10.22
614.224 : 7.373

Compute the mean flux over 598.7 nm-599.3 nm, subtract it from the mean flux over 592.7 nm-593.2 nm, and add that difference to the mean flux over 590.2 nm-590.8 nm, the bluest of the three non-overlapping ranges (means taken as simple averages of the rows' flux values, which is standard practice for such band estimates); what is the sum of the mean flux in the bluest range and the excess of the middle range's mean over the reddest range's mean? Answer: 8.8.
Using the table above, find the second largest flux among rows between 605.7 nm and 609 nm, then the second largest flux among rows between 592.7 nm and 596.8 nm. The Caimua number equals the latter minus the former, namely -0.47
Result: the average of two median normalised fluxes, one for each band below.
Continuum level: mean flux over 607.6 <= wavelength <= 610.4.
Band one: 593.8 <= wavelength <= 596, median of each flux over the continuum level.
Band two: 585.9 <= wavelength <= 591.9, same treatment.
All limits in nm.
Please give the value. 0.98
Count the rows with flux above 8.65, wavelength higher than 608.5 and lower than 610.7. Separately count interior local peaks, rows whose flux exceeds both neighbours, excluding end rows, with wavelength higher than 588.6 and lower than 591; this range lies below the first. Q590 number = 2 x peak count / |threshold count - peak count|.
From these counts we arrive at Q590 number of 4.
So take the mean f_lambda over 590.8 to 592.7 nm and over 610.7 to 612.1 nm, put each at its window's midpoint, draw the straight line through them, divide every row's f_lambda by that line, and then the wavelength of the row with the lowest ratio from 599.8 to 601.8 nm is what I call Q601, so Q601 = 601.072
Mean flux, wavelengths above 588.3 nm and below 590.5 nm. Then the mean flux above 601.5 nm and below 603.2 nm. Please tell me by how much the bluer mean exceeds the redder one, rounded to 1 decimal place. -1.0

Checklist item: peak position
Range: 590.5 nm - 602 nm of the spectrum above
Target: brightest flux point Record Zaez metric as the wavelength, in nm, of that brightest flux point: 597.484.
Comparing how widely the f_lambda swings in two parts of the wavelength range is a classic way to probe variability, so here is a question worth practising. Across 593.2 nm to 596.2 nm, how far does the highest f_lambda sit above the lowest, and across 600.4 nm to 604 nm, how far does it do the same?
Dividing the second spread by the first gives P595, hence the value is 1.3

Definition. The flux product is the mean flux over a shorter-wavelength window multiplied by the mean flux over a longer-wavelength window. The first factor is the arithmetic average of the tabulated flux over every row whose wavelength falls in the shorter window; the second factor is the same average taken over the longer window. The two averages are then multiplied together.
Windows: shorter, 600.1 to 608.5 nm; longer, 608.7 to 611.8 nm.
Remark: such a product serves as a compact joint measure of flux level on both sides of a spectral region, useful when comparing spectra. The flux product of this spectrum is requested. 69.2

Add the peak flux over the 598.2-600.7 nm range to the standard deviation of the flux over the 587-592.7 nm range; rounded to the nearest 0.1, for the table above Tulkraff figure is 9.7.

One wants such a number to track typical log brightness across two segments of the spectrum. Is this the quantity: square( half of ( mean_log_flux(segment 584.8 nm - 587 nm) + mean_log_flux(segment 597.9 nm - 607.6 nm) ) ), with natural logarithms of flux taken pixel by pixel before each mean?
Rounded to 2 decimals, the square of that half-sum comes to 4.41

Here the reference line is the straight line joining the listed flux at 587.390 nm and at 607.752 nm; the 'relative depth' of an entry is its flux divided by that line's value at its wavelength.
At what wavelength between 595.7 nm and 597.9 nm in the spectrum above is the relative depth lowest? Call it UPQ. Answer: 596.660 nm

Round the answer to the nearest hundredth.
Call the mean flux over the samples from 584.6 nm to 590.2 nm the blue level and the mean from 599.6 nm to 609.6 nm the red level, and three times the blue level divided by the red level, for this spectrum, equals 2.85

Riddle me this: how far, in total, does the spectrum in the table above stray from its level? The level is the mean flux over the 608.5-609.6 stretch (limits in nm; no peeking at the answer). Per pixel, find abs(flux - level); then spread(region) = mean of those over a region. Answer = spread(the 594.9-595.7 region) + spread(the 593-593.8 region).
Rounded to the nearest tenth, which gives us 0.9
